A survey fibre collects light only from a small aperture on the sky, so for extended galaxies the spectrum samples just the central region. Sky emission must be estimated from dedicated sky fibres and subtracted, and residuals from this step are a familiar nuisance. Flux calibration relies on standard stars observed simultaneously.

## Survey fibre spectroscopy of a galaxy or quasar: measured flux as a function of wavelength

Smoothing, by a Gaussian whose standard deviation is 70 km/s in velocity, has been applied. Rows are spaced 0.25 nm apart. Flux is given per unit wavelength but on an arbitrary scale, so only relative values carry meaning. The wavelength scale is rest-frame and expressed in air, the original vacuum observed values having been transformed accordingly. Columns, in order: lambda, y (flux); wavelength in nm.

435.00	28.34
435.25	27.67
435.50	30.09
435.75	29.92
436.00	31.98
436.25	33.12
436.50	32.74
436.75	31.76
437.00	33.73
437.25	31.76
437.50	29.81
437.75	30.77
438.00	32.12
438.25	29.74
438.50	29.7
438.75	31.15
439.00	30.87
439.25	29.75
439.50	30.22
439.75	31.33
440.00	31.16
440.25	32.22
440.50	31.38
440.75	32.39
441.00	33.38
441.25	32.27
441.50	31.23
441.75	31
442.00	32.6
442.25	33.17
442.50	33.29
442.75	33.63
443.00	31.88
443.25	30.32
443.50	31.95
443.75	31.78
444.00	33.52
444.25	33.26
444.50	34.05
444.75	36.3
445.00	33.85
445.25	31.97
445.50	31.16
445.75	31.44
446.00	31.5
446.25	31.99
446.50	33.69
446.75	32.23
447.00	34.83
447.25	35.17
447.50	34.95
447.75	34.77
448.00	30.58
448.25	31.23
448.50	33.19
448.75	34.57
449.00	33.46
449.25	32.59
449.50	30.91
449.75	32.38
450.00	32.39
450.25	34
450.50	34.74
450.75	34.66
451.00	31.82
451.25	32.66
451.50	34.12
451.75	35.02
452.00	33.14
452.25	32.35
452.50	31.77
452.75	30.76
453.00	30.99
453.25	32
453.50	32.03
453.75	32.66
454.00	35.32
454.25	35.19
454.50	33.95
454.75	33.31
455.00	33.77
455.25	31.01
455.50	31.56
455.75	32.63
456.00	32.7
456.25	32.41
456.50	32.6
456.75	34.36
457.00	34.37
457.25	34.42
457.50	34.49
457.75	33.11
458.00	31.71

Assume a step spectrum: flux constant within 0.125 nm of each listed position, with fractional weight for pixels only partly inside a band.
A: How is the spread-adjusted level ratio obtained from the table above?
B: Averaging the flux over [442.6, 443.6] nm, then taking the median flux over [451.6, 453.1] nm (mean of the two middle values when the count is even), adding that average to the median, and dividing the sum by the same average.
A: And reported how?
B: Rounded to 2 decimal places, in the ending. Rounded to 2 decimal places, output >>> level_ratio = 2.00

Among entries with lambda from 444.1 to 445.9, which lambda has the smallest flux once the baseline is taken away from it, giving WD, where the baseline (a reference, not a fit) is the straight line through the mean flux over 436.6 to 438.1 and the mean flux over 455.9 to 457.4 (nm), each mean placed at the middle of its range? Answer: 445.50 nm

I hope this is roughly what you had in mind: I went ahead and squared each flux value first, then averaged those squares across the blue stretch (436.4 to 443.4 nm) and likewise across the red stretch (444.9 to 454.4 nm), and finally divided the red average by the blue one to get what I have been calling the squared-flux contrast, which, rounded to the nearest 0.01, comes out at 1.09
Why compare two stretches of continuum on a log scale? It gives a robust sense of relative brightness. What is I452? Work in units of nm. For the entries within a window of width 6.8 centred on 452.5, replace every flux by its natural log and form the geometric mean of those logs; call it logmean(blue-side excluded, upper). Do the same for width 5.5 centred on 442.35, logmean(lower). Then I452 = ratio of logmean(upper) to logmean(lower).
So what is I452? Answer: 1.003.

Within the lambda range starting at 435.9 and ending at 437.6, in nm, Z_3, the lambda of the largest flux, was 437.00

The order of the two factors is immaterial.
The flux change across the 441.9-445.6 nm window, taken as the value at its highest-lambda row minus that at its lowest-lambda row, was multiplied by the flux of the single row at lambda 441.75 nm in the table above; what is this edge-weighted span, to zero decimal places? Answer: -45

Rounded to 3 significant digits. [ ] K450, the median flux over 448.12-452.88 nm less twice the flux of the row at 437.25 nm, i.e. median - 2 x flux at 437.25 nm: -30.9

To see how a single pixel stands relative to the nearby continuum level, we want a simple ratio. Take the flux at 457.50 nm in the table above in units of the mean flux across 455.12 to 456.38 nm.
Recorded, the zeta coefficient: 1.08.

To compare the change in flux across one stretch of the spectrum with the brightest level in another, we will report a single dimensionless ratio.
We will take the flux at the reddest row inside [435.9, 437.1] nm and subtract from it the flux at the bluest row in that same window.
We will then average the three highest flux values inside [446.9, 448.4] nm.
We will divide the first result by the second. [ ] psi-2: 0.05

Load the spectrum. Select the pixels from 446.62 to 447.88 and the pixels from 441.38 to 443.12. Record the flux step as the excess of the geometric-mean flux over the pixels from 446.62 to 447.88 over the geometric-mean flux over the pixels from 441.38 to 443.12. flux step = 2.0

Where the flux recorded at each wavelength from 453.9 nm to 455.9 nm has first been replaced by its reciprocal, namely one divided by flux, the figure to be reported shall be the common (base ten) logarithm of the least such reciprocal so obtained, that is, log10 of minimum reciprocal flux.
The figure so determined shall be -1.548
